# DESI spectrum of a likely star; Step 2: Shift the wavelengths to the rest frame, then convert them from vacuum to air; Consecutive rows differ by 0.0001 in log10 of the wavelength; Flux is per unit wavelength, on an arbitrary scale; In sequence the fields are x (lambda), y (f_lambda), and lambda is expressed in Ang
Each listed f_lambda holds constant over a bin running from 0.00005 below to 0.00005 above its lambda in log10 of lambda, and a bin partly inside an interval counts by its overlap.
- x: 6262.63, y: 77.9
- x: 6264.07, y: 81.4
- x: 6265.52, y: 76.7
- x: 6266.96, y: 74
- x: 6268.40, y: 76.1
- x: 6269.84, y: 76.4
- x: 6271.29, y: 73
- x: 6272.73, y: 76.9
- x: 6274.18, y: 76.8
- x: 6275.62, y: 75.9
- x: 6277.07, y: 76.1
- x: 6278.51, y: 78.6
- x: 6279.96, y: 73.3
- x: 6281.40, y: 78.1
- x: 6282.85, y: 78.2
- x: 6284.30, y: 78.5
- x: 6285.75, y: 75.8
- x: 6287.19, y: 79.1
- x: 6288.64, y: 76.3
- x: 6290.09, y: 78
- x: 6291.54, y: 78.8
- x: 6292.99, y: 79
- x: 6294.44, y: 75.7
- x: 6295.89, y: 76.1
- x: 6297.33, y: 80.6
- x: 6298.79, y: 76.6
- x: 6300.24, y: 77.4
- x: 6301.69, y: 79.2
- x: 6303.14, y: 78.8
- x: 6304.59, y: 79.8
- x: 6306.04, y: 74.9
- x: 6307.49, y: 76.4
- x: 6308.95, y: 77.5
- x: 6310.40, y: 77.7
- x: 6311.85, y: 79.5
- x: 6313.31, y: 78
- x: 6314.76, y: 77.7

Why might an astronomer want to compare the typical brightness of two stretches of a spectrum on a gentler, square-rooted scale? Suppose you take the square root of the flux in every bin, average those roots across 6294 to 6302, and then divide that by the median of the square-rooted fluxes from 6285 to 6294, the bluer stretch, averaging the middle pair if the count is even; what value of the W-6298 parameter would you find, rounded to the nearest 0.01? 0.99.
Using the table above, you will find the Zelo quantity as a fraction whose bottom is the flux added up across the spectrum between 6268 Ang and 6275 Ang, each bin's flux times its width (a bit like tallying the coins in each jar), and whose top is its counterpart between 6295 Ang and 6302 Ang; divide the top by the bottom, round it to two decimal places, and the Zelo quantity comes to 1.03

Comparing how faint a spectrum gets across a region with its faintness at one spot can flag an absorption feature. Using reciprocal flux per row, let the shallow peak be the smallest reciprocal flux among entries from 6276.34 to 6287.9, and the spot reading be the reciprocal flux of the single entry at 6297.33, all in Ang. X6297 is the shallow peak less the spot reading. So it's 0.0002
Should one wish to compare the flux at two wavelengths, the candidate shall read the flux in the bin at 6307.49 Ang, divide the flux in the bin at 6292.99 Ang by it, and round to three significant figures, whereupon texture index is 1.03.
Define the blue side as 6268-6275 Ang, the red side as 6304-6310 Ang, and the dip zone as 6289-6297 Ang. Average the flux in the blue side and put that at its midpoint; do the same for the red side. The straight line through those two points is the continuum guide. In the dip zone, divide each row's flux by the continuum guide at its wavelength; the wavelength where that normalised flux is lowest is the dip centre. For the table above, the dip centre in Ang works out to 6294.44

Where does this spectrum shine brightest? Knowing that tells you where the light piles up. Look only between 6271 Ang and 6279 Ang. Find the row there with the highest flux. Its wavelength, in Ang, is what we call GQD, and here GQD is 6278.51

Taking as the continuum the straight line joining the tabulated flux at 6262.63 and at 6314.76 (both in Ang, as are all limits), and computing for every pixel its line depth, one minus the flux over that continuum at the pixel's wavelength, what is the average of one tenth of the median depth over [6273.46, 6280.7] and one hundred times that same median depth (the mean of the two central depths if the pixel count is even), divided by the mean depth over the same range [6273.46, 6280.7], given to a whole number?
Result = 51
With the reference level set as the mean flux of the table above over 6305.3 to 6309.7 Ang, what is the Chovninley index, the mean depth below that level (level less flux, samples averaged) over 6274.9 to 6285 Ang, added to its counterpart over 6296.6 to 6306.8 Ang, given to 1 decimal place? -2.6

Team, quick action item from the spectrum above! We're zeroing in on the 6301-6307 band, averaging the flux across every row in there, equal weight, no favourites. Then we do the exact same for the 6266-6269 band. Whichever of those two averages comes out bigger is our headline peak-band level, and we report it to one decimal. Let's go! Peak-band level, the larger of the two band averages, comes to 78.2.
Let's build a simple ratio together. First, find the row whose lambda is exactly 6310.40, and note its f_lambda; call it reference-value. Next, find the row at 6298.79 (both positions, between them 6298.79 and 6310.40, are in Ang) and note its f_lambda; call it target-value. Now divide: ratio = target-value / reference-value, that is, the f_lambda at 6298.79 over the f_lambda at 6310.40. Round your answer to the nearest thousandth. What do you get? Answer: 0.986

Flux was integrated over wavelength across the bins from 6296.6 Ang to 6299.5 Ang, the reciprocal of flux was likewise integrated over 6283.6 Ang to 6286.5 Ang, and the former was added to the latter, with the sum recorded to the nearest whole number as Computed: 228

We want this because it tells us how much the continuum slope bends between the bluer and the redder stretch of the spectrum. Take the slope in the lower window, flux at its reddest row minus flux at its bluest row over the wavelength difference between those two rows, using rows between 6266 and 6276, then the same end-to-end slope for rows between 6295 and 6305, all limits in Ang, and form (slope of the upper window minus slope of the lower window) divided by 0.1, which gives 2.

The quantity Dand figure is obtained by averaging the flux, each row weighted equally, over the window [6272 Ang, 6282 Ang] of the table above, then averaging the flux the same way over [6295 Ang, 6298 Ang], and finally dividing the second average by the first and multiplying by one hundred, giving 102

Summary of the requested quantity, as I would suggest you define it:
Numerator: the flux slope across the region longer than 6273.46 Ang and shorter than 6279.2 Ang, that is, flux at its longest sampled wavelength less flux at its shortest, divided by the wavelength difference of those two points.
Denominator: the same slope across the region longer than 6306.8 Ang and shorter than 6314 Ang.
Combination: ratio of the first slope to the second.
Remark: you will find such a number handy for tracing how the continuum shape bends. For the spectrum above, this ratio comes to 1.5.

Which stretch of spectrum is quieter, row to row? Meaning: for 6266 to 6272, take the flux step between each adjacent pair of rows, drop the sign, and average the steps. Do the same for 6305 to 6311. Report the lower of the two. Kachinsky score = 0.93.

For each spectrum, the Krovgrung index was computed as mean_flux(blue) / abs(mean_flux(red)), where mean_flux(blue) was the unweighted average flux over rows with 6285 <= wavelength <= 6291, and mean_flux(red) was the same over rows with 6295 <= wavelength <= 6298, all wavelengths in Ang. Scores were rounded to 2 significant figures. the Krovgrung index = 0.99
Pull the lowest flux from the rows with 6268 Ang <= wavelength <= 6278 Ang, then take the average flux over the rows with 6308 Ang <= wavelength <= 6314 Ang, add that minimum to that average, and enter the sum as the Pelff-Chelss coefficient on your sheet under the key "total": 151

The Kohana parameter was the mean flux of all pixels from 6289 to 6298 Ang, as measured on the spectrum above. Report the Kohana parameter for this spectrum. 78.0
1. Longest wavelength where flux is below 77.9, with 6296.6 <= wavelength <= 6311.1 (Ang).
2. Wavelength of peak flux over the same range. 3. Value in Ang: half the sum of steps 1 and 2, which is 6303.9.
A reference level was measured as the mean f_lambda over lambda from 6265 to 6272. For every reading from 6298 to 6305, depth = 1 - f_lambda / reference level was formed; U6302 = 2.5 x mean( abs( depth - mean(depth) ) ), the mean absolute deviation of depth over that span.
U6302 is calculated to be 0.036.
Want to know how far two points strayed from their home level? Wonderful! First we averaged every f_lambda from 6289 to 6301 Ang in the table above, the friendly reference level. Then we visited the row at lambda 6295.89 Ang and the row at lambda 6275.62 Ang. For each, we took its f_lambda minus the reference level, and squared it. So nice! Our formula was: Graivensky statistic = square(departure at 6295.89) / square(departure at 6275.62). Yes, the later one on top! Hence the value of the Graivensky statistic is 0.8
